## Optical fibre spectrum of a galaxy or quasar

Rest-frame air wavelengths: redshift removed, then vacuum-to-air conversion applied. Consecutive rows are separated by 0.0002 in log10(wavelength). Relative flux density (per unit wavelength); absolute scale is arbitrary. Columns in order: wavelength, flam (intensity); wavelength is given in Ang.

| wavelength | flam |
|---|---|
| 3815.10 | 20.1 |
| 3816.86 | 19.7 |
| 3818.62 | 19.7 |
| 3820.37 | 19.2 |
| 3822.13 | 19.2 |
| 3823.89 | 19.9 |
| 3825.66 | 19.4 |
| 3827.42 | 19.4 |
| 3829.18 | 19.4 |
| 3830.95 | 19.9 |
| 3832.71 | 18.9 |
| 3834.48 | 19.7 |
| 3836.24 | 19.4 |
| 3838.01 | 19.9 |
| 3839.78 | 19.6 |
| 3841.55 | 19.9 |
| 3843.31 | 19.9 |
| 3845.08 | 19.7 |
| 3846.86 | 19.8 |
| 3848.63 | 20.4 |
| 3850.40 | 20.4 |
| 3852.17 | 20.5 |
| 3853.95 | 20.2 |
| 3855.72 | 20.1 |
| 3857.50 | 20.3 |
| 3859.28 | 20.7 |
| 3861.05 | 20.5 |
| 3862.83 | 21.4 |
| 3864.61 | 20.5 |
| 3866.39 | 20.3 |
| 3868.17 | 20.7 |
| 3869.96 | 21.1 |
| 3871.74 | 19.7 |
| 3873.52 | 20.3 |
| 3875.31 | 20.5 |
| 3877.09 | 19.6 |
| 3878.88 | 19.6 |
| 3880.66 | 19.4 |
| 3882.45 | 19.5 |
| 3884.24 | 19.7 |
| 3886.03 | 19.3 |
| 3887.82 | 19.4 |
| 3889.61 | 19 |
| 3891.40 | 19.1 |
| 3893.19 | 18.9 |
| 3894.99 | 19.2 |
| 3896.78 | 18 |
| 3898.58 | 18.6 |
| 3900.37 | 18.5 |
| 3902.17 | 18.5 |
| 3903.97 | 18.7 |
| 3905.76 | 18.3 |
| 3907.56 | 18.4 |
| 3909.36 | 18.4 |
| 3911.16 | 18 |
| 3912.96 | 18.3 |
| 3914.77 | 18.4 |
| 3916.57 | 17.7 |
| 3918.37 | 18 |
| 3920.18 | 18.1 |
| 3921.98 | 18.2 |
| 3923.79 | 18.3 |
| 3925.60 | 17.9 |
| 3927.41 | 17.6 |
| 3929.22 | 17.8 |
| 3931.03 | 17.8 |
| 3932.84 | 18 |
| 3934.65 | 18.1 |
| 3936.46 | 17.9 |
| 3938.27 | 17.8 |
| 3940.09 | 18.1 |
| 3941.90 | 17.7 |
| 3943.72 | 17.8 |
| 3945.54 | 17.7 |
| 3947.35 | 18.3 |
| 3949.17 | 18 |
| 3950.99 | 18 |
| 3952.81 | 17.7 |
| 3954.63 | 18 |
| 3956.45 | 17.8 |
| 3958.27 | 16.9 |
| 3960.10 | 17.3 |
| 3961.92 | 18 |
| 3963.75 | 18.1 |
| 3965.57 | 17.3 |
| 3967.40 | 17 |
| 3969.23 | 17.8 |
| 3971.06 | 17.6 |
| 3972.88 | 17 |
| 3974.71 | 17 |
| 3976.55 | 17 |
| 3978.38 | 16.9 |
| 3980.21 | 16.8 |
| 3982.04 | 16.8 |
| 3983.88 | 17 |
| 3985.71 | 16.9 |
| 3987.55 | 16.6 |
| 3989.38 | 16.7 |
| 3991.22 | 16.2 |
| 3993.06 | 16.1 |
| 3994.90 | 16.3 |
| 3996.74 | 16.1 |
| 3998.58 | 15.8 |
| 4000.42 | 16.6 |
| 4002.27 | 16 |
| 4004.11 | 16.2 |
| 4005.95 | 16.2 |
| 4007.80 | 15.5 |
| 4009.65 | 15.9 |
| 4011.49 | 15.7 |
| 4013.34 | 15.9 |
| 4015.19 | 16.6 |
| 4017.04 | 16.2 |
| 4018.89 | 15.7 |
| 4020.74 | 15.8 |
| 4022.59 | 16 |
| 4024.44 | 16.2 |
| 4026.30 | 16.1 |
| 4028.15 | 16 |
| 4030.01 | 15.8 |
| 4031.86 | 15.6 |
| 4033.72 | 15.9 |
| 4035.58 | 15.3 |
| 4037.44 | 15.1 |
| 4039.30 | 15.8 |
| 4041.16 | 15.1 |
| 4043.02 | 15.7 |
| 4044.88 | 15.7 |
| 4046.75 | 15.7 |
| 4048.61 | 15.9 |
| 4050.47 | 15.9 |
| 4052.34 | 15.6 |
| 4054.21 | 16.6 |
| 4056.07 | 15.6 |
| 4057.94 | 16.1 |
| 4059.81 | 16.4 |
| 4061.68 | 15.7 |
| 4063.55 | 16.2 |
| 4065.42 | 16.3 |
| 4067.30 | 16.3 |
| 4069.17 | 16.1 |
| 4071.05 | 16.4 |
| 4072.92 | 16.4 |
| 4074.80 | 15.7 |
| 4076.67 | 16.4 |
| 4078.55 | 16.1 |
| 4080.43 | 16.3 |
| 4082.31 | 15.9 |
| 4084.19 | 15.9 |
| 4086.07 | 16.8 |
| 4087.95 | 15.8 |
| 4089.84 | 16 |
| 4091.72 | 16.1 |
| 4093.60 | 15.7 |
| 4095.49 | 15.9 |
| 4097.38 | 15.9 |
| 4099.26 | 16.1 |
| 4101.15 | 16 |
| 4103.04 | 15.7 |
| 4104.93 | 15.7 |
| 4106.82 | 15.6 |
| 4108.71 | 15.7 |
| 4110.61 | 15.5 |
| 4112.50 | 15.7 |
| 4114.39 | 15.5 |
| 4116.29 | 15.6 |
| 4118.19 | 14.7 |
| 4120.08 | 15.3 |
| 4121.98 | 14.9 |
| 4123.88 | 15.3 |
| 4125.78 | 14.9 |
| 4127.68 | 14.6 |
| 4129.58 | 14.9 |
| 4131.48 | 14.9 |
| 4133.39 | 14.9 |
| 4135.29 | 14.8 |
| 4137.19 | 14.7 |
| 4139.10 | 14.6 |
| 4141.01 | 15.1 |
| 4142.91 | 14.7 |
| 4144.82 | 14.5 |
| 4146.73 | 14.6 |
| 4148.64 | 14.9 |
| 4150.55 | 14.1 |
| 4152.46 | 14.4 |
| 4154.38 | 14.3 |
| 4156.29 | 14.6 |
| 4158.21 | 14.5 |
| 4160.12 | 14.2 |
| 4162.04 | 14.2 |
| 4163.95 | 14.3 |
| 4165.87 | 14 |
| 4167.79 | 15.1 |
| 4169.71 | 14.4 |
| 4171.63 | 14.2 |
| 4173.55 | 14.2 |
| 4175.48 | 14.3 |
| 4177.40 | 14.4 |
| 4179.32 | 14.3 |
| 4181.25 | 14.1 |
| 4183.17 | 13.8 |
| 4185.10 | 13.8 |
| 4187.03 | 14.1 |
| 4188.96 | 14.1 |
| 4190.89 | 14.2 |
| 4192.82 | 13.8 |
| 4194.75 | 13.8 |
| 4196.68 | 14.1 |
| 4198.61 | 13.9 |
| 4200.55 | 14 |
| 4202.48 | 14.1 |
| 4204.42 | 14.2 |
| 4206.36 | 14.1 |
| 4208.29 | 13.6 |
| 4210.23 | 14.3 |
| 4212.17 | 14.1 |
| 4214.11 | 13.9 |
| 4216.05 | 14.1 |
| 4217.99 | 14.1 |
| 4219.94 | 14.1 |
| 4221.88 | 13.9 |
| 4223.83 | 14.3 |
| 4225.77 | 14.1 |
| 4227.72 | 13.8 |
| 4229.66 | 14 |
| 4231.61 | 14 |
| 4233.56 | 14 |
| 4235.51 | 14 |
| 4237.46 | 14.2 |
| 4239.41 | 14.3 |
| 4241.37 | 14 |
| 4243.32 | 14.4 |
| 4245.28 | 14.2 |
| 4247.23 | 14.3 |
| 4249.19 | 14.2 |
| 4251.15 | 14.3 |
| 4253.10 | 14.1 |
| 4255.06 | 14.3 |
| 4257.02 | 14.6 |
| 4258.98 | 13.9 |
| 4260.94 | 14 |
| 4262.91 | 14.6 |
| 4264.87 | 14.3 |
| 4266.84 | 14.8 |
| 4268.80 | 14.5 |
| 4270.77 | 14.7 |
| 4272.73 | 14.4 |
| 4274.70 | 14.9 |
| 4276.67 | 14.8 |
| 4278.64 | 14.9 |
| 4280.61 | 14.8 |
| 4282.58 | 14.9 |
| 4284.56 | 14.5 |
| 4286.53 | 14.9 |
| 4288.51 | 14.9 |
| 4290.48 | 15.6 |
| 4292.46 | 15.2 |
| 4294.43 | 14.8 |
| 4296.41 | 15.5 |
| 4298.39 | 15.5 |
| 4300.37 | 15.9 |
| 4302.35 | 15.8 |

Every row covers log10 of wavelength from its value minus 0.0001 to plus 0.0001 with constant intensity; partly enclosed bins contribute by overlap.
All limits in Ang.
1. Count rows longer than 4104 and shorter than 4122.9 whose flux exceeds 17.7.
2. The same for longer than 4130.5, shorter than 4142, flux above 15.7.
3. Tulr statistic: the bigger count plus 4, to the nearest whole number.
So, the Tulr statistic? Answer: 4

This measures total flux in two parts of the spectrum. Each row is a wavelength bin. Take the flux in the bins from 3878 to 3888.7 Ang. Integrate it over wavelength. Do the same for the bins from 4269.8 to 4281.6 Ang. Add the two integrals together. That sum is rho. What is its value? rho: 383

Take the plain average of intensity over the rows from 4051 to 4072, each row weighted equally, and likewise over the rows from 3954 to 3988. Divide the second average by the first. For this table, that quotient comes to 1.07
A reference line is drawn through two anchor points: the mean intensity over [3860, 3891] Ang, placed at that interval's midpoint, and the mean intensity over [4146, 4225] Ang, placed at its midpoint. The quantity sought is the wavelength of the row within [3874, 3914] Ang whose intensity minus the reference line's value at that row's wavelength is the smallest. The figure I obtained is 3896.78 Ang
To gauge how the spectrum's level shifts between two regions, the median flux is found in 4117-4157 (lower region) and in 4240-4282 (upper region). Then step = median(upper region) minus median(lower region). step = 0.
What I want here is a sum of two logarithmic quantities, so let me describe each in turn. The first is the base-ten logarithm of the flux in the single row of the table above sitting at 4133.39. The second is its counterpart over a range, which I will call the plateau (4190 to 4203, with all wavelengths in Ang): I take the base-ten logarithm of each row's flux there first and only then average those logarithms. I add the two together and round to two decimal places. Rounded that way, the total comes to 2.32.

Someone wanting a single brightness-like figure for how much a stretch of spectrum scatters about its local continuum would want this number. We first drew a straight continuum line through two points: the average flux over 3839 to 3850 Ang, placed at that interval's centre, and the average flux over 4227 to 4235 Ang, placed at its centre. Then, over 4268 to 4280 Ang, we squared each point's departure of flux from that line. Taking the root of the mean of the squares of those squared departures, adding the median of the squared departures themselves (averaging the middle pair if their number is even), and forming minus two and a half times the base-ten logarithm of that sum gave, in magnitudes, -1.6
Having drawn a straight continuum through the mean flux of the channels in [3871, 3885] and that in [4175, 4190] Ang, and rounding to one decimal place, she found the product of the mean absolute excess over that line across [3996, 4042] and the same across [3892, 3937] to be 1.1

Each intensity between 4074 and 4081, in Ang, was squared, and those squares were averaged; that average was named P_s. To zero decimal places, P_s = 260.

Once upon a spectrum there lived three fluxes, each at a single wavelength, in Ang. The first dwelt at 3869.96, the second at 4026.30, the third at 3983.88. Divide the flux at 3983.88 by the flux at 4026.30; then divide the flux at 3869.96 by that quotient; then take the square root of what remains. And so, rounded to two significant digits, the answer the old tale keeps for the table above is 4.5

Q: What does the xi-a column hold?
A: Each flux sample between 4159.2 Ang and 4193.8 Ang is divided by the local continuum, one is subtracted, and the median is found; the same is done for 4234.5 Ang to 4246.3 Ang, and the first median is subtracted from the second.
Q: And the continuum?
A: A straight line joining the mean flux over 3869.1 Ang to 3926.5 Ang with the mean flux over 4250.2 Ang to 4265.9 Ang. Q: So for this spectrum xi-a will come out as 0.056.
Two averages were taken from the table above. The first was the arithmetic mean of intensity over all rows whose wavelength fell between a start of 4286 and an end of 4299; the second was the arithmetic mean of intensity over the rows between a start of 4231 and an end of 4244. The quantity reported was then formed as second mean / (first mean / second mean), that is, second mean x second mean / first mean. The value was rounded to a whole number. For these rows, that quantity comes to 13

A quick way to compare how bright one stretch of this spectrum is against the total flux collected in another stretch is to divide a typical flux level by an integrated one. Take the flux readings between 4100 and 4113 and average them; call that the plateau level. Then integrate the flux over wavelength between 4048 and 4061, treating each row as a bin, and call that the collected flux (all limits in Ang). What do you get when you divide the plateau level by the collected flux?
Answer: 0.075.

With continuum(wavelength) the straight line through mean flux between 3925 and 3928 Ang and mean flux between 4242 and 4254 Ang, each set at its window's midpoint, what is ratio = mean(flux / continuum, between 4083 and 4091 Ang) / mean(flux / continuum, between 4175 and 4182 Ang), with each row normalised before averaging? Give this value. 1.06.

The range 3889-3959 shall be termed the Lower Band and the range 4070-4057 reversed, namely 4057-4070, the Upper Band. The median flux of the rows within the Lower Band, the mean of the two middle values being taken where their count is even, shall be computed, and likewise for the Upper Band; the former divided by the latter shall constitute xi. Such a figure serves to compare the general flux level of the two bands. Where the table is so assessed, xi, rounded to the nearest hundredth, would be 1.11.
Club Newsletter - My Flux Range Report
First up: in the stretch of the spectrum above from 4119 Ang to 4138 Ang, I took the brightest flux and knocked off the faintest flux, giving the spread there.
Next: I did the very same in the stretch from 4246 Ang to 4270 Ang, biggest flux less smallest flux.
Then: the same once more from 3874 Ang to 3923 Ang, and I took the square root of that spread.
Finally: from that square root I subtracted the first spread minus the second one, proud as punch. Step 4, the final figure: 1.9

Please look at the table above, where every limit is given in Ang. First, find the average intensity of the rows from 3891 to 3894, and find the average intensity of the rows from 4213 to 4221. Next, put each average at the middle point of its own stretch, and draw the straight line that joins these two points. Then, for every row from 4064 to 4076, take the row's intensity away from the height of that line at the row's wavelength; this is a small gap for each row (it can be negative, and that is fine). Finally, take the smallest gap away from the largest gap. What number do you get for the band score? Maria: 0.67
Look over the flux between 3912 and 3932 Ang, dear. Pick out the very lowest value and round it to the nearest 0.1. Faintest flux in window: 17.6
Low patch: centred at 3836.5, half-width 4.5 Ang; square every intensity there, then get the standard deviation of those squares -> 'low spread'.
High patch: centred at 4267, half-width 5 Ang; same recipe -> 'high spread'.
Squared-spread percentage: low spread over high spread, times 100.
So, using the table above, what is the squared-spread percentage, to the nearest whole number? 264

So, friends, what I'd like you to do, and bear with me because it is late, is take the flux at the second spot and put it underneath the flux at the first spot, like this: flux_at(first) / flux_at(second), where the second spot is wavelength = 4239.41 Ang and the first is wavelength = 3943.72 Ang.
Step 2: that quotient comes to 1.24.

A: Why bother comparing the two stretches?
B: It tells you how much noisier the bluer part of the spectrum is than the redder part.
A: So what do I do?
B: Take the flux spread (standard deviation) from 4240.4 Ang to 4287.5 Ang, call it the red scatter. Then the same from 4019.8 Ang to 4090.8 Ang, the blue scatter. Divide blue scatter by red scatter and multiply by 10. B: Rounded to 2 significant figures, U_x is 12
